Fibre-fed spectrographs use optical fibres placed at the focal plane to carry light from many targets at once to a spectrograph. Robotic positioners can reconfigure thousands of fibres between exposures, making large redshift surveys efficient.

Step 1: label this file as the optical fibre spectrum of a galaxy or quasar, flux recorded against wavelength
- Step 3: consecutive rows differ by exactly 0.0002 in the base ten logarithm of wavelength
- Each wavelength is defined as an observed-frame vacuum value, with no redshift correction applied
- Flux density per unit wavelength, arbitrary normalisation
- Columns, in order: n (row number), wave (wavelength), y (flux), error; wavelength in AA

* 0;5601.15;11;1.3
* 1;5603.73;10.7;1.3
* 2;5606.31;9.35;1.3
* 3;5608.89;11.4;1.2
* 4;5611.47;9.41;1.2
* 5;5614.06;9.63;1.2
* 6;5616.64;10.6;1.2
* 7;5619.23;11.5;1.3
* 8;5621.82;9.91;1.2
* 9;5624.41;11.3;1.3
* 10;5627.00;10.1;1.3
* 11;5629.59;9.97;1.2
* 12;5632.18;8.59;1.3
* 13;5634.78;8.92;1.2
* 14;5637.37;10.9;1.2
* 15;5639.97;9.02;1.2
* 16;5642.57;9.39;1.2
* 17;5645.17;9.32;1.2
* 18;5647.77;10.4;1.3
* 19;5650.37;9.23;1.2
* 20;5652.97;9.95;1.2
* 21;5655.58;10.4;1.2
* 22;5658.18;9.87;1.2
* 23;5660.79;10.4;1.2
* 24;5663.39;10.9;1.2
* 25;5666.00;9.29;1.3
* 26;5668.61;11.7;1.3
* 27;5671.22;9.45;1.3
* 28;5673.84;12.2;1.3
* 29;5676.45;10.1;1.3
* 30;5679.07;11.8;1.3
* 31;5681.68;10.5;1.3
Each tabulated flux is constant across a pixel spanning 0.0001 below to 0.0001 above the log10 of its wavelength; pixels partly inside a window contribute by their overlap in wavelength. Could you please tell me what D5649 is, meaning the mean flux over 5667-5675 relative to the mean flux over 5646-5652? 1.13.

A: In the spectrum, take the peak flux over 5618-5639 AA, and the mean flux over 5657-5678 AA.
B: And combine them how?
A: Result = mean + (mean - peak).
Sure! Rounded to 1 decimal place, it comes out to 9.5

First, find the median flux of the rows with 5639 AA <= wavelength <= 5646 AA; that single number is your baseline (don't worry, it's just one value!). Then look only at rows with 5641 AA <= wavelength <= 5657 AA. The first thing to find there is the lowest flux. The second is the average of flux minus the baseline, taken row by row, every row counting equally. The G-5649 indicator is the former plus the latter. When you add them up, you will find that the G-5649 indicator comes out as 9.7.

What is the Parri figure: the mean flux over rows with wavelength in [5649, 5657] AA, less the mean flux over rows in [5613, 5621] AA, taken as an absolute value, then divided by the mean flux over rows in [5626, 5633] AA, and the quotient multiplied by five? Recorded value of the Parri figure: 0.4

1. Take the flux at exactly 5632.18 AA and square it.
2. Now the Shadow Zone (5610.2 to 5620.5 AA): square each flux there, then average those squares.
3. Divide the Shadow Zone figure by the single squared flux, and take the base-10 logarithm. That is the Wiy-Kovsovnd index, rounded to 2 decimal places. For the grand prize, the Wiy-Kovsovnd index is 0.16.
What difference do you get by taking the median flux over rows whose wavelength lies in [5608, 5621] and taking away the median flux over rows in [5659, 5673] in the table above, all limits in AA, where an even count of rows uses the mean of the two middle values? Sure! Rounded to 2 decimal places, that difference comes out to 0.20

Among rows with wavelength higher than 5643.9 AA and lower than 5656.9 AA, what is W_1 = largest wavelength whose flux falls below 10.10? 5652.97 AA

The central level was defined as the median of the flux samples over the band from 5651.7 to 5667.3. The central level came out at 10.2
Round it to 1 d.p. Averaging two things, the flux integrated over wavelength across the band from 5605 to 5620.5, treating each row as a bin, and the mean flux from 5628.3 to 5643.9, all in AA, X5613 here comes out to 84.7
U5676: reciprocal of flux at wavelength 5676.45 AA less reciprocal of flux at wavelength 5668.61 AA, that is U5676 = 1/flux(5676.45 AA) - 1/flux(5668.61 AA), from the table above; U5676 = 0.014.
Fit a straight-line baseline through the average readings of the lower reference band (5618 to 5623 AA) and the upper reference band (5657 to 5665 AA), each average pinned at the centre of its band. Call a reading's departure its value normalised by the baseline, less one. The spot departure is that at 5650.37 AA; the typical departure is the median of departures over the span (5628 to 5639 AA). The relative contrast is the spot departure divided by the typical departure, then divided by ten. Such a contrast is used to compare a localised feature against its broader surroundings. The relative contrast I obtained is 0.11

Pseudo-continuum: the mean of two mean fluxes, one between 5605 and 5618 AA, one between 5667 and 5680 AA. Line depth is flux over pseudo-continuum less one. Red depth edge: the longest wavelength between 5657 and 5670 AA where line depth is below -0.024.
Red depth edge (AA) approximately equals 5666.00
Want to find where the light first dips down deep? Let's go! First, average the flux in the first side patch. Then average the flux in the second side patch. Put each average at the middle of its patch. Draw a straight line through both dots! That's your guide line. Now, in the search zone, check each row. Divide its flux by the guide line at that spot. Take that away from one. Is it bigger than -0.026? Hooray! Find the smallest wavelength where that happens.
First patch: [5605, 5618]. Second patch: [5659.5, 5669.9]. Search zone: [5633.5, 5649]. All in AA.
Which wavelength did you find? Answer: 5634.78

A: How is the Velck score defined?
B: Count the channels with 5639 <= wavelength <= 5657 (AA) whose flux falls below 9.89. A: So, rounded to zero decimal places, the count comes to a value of 4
